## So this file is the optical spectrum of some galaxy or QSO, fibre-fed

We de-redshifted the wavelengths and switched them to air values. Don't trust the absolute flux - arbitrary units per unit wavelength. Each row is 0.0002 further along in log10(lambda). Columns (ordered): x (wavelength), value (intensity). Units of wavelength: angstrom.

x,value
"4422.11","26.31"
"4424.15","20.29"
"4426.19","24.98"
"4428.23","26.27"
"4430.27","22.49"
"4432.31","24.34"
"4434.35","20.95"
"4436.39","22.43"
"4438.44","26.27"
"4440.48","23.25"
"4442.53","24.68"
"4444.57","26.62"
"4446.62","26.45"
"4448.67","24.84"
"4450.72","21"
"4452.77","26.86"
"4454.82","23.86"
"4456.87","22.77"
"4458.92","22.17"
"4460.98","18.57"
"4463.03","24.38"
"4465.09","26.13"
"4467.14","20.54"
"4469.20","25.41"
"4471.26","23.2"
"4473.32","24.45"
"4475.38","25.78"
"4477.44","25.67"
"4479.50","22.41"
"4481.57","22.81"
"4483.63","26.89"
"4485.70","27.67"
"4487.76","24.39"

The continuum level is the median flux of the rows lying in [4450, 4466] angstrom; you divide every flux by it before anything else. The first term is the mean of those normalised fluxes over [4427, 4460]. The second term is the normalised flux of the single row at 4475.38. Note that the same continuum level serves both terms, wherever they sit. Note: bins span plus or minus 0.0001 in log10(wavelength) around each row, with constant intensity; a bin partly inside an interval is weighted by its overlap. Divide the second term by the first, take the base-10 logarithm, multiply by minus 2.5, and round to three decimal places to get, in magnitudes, -0.074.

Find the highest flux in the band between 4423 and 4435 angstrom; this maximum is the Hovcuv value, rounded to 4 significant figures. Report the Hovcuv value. 26.27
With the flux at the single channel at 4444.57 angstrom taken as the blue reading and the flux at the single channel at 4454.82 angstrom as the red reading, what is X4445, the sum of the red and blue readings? 50.5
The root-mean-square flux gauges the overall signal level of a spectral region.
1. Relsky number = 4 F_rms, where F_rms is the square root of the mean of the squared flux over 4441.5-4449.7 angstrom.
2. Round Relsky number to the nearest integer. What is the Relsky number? 103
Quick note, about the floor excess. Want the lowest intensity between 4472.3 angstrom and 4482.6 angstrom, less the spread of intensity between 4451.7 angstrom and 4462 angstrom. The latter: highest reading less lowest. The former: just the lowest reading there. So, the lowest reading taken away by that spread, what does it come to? 14.1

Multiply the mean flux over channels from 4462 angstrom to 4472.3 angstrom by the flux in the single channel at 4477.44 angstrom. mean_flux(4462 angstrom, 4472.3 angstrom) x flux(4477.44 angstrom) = 614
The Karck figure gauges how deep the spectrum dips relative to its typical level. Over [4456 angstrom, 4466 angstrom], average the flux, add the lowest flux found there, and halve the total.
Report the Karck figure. 20.7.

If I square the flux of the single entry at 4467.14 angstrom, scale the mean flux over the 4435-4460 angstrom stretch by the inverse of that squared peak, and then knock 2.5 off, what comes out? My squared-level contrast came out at -2.44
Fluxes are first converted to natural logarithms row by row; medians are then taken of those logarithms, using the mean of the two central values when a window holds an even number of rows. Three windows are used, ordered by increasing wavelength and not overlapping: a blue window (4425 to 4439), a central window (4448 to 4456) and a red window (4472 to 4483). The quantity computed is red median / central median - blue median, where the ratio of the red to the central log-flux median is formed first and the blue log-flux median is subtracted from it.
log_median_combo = -2.19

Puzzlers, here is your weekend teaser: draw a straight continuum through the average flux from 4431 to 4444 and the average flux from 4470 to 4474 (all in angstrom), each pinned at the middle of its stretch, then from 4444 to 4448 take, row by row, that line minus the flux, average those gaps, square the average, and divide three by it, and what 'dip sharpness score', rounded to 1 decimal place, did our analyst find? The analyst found 0.4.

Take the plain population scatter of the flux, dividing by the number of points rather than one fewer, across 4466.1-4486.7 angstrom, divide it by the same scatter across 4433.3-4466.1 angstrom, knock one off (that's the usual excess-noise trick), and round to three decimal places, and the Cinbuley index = -0.100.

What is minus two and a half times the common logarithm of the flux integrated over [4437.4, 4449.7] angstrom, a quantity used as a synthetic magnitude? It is -6.23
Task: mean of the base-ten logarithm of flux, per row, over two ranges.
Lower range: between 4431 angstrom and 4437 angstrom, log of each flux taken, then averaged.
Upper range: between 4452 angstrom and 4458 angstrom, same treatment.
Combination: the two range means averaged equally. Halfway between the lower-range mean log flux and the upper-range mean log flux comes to 1.37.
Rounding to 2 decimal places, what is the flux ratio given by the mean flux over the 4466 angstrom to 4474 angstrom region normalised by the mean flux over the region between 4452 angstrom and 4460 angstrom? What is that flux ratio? 0.98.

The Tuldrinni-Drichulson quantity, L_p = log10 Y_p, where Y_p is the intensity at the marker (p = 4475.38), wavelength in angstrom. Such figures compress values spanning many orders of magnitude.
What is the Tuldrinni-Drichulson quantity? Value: 1.41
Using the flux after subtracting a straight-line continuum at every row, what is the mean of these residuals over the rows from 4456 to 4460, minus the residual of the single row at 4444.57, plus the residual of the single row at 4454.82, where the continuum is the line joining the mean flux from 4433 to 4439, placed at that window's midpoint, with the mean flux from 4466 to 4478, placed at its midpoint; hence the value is -4.4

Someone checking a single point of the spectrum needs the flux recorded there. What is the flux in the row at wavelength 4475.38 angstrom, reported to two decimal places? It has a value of 25.78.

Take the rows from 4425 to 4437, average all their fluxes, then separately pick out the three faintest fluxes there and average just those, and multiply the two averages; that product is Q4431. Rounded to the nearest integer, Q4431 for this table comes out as 518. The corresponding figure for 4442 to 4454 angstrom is 589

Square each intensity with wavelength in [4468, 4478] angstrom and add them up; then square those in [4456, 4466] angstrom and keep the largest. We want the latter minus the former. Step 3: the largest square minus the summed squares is -2422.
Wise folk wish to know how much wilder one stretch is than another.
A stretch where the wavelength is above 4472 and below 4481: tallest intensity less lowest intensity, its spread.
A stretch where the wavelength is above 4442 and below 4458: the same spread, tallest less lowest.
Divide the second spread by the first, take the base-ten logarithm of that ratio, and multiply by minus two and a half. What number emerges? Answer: -0.6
